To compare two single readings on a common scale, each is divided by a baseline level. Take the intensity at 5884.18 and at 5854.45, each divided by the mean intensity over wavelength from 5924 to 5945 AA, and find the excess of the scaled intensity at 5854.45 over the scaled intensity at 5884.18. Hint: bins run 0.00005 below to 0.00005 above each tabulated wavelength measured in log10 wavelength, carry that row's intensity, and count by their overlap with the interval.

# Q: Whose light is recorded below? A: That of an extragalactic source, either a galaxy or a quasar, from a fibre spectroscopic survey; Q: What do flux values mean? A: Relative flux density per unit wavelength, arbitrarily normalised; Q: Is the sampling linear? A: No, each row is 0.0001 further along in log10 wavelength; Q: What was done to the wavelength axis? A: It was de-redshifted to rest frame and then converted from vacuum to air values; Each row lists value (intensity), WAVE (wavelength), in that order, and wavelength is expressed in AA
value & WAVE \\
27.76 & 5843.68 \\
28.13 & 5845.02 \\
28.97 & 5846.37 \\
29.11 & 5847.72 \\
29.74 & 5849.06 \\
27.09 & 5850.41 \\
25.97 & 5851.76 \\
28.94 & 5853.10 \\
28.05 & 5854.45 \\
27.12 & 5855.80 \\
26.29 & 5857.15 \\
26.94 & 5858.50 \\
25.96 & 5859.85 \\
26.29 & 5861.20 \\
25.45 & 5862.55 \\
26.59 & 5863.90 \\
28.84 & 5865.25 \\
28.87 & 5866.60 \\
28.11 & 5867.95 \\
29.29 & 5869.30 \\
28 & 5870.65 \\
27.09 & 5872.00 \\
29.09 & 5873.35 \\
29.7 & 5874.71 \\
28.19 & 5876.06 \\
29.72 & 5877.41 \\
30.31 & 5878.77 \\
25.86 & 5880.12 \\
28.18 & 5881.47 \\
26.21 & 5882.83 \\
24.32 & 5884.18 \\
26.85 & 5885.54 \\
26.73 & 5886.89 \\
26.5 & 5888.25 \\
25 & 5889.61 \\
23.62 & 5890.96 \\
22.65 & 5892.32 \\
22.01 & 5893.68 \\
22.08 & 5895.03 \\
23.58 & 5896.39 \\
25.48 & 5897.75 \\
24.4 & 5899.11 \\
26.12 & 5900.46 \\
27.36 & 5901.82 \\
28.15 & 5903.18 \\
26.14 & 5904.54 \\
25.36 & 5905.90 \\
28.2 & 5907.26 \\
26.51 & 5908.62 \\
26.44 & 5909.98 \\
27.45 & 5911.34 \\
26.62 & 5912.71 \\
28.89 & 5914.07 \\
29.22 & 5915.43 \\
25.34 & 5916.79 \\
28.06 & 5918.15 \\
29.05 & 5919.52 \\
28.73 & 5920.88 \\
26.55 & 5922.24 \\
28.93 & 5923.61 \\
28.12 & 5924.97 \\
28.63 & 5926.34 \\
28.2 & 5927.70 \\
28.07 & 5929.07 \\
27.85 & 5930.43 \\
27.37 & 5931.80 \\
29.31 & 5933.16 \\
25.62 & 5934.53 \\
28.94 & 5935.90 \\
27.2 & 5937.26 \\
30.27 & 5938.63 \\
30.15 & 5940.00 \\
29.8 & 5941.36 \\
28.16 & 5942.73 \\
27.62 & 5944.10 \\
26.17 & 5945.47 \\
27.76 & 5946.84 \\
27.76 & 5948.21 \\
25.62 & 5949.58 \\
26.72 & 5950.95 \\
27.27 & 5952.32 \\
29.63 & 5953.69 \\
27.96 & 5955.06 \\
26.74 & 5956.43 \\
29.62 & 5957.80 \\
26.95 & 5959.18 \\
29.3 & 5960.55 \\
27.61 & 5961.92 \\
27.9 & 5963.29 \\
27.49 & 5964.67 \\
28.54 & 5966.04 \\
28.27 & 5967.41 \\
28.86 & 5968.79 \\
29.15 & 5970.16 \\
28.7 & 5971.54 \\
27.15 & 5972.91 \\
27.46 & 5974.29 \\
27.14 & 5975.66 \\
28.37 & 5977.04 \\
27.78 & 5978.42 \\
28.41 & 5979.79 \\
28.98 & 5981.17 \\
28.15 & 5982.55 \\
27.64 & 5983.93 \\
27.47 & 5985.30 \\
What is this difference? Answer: 0.13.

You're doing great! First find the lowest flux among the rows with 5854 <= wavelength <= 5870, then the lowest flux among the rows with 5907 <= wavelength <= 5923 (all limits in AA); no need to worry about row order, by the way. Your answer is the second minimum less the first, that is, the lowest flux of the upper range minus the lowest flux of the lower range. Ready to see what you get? -0.11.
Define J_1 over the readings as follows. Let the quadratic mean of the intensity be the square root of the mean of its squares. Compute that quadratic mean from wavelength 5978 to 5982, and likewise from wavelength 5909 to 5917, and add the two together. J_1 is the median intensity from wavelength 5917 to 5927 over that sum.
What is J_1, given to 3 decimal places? 0.513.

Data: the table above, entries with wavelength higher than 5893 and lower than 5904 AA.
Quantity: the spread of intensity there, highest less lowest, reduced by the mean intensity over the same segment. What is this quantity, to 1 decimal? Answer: -18.8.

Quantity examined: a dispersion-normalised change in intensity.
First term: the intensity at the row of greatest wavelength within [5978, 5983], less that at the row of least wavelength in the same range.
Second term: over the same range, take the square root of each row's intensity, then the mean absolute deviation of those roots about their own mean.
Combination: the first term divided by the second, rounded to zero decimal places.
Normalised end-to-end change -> 11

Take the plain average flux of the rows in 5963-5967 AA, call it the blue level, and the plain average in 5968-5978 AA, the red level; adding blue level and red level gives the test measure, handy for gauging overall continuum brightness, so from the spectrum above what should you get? 56.1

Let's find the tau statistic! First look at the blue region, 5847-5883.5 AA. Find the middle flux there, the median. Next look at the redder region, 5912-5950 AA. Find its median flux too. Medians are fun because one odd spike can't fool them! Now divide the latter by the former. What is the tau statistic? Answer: 1.00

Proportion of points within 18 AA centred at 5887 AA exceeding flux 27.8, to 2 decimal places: 0.15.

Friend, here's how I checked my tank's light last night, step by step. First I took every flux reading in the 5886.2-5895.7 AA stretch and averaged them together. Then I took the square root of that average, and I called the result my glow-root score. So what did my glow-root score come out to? 4.91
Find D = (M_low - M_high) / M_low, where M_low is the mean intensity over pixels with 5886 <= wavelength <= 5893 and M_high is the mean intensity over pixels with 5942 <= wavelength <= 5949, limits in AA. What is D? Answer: -0.10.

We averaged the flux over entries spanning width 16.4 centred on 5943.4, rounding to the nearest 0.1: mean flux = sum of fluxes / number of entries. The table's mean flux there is 28.0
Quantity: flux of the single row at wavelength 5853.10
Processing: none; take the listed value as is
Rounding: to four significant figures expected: 28.94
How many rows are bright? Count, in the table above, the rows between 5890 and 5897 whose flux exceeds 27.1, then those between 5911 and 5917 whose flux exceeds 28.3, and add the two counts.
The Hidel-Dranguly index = 2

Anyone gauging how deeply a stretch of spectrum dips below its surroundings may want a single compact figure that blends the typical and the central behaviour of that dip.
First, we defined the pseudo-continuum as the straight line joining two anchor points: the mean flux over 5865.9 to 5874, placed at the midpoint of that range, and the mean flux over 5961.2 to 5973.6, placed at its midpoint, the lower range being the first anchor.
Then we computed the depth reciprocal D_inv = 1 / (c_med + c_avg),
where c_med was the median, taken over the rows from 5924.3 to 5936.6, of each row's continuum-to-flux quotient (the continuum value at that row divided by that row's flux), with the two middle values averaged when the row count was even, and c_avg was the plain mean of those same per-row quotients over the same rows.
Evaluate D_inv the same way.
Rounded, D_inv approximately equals 0.496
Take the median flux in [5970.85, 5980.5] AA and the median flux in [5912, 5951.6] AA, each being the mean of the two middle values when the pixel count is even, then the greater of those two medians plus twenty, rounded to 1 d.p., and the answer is 48.1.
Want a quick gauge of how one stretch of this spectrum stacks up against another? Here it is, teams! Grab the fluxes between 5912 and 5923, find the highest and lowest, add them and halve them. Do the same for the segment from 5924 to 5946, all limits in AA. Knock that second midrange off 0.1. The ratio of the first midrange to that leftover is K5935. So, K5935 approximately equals -0.98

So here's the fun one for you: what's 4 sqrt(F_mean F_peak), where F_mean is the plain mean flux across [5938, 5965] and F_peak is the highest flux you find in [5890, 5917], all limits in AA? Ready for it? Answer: 114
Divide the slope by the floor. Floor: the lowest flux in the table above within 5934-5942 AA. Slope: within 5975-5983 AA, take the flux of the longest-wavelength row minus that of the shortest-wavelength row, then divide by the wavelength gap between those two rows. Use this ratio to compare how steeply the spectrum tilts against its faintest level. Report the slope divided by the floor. 0.006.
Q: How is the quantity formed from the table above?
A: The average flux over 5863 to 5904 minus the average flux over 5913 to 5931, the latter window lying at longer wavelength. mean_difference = -1.5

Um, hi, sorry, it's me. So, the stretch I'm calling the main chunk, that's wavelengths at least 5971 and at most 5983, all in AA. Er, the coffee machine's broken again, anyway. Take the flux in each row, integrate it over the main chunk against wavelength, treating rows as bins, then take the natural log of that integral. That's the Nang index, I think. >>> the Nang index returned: 5.8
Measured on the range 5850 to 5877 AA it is 6.6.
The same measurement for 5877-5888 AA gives 5.7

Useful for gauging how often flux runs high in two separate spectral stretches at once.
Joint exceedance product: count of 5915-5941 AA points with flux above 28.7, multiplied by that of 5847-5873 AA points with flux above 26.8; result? 104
